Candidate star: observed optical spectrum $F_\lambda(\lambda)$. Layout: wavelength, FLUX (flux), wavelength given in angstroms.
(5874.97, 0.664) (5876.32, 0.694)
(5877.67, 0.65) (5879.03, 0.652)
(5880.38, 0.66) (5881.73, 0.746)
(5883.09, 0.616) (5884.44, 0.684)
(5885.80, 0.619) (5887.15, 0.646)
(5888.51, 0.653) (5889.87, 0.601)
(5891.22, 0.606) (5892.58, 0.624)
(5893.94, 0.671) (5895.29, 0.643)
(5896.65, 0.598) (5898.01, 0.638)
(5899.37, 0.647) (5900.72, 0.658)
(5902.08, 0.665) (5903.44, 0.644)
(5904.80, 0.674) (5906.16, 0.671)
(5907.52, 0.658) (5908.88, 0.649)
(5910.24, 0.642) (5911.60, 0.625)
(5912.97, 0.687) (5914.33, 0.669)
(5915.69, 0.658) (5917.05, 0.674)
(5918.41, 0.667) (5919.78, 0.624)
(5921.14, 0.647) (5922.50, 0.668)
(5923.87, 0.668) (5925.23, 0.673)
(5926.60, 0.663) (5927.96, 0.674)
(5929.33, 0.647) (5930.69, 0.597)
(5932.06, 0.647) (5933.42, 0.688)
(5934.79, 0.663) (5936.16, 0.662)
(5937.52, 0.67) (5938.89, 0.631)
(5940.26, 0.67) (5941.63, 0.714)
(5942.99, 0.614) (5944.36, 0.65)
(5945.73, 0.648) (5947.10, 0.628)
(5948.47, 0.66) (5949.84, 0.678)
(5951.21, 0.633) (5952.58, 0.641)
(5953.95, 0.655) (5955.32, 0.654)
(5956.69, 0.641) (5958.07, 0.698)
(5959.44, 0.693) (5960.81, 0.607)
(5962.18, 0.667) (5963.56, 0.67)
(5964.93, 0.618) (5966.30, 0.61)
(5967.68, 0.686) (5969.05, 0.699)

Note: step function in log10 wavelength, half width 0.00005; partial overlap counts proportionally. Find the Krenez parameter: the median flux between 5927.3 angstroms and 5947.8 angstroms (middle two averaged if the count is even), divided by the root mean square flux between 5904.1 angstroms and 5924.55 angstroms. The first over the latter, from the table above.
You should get 0.99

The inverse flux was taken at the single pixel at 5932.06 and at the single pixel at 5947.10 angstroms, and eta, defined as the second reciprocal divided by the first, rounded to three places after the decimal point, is 1.030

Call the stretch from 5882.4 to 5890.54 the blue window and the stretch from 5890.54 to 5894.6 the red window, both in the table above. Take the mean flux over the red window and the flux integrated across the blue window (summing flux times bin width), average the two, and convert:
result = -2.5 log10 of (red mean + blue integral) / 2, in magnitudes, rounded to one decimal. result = -1.2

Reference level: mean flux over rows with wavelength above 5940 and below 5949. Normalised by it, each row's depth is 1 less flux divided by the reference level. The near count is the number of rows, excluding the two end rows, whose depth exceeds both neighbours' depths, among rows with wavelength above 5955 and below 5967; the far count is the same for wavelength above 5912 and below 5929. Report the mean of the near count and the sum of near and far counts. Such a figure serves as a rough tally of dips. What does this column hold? 3.5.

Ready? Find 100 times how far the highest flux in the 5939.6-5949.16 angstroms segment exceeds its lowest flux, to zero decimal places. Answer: 10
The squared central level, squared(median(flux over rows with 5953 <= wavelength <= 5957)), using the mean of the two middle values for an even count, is 0.428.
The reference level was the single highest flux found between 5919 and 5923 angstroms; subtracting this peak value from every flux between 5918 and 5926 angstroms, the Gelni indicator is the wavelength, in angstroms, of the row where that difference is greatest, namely 5925.23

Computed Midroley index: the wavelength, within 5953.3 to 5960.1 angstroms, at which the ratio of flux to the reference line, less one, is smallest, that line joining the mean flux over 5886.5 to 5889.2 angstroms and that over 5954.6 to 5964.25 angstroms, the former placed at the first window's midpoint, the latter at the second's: 5956.69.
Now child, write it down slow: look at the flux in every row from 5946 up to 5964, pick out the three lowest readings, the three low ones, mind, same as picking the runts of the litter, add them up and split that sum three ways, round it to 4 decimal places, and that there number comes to 0.6227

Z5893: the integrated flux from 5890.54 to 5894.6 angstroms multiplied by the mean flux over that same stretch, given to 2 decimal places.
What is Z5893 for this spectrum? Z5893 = 1.63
